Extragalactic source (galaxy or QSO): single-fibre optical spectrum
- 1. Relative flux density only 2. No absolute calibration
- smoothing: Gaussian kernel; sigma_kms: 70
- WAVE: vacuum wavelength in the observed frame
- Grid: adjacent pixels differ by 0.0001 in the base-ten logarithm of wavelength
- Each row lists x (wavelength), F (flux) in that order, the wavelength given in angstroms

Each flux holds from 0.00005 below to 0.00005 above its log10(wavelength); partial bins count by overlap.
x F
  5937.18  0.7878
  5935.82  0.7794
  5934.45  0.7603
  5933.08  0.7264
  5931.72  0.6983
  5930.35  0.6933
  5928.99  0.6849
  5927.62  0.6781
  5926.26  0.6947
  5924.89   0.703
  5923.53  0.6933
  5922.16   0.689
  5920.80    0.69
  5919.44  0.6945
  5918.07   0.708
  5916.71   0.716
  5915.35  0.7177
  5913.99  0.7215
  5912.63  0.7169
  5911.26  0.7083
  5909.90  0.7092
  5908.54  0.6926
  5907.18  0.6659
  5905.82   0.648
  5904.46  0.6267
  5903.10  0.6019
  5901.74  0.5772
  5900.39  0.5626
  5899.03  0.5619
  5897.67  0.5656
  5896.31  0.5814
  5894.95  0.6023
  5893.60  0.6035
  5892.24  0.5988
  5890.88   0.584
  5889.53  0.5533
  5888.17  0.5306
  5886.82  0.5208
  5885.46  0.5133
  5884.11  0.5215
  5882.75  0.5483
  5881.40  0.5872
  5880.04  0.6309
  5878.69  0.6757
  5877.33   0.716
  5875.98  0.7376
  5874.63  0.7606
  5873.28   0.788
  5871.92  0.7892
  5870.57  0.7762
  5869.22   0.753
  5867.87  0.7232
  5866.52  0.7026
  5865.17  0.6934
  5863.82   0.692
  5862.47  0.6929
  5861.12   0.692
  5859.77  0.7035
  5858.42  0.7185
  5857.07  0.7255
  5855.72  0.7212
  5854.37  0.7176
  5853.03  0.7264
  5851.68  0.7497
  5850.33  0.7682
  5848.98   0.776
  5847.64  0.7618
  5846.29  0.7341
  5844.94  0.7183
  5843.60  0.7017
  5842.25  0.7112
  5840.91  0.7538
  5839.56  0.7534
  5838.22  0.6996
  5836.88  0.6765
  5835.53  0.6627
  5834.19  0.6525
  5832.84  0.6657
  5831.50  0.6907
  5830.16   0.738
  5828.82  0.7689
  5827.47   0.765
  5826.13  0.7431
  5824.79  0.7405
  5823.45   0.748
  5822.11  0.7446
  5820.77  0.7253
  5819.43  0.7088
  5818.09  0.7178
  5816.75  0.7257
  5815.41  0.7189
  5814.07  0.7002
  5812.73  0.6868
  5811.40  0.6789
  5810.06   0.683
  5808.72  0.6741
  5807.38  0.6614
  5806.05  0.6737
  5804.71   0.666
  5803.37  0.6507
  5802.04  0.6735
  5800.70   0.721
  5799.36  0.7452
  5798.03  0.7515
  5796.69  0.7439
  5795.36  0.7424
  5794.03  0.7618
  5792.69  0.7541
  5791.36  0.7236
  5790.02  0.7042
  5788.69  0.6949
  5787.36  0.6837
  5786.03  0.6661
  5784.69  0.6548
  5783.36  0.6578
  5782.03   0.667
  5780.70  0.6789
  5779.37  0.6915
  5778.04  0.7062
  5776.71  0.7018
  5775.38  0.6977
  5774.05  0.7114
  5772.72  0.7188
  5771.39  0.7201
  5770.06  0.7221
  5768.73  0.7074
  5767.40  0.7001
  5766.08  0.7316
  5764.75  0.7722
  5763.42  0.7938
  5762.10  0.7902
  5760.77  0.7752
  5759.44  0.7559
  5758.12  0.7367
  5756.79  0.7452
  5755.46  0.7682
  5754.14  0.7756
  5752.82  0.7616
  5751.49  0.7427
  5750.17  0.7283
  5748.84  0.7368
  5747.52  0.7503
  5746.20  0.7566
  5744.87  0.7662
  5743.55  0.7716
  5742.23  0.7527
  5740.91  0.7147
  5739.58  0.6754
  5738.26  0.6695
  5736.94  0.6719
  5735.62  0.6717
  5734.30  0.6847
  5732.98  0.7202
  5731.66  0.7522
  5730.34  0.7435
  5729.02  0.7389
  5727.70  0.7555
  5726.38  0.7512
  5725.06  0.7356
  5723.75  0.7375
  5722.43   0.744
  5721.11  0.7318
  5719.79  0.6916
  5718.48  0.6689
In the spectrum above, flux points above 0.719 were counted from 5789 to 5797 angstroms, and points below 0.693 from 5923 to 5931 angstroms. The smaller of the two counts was 2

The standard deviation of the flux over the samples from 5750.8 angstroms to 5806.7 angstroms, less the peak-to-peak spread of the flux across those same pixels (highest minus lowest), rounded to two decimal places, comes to -0.10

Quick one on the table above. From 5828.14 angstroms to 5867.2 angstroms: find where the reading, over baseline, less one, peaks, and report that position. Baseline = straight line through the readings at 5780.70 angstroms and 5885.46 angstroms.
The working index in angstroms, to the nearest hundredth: 5848.98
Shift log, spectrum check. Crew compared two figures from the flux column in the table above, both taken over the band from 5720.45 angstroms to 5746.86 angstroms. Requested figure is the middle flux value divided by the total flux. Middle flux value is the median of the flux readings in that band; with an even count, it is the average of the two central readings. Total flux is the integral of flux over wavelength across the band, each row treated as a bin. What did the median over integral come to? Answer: 0.0384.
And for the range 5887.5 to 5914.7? 0.0357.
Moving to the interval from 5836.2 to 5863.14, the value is 0.0369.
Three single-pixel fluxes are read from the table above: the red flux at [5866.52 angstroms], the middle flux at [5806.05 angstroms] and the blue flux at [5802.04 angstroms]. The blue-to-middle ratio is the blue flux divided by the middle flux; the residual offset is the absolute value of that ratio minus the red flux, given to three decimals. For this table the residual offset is 0.297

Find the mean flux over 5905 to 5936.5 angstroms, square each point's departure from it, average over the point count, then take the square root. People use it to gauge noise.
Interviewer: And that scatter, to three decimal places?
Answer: 0.027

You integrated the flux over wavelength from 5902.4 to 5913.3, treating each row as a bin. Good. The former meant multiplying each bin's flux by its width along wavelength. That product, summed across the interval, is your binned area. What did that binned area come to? 7.3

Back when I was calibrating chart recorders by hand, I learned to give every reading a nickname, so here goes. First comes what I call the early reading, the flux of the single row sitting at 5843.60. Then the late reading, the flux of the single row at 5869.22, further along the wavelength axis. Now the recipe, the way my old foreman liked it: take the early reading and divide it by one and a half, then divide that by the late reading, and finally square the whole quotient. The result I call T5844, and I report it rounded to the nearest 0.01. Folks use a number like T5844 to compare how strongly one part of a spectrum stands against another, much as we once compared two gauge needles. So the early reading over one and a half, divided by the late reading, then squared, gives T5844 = 0.39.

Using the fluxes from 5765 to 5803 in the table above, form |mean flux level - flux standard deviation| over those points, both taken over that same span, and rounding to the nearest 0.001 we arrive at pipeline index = 0.679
